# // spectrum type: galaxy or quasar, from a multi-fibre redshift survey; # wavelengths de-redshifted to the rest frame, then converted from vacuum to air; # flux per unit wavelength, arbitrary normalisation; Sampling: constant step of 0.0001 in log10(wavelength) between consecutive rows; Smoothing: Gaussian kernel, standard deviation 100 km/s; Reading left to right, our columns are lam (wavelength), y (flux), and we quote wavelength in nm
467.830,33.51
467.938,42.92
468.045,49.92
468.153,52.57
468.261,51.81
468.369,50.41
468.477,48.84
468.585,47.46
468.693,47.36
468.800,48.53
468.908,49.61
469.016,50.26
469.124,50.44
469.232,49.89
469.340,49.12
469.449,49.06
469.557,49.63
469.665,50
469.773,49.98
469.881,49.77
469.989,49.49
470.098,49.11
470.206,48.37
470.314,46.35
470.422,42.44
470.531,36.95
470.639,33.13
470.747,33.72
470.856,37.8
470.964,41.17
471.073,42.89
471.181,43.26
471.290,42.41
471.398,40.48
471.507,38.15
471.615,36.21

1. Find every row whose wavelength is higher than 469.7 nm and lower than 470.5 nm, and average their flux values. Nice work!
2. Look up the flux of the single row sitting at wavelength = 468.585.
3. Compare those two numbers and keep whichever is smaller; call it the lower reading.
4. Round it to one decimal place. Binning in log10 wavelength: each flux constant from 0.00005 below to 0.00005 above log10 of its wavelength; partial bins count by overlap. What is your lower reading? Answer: 47.5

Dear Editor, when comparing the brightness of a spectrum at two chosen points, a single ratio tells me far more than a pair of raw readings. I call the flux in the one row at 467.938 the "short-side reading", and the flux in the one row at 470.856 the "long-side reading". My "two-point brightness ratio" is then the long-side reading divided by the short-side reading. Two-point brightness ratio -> 0.88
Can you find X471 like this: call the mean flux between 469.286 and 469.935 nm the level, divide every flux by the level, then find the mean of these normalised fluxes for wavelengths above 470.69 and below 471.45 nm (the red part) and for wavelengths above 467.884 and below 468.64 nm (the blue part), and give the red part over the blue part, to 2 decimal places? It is 0.82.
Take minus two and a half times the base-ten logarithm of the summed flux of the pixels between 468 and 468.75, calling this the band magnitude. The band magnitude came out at -6.4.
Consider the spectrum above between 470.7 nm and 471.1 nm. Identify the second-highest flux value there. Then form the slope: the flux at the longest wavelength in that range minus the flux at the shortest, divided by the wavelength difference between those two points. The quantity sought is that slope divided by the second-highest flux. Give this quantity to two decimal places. 0.68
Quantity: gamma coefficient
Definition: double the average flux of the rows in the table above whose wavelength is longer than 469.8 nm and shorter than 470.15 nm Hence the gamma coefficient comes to 99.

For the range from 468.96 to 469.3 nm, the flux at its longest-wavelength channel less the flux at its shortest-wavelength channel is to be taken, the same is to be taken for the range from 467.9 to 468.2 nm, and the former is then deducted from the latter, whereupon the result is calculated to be 10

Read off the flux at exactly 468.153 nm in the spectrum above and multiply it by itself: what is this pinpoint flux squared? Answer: 2764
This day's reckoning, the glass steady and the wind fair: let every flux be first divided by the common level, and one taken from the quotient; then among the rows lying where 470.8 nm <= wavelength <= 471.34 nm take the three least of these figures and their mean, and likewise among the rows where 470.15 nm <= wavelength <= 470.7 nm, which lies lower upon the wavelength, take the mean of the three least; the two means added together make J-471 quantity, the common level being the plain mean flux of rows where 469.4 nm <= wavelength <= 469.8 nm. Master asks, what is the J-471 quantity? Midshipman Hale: -0.43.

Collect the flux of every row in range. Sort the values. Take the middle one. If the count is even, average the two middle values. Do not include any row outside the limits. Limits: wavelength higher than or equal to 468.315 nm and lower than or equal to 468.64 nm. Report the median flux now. 49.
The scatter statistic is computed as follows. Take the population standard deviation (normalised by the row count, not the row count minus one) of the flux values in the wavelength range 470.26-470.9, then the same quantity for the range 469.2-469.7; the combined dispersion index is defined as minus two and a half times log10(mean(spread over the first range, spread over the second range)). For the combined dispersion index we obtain -1.01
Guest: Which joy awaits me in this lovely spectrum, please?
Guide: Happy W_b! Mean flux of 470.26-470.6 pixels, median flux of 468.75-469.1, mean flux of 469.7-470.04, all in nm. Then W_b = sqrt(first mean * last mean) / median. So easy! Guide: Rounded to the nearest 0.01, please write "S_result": 0.92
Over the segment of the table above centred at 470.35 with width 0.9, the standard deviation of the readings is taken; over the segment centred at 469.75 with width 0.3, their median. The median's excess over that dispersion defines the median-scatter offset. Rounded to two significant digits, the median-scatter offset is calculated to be 43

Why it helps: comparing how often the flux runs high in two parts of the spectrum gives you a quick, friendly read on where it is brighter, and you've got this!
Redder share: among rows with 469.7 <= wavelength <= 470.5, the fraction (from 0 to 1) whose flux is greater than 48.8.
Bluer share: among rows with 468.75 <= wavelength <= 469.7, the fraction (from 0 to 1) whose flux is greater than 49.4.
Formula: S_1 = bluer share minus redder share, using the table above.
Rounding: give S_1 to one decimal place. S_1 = 0.1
